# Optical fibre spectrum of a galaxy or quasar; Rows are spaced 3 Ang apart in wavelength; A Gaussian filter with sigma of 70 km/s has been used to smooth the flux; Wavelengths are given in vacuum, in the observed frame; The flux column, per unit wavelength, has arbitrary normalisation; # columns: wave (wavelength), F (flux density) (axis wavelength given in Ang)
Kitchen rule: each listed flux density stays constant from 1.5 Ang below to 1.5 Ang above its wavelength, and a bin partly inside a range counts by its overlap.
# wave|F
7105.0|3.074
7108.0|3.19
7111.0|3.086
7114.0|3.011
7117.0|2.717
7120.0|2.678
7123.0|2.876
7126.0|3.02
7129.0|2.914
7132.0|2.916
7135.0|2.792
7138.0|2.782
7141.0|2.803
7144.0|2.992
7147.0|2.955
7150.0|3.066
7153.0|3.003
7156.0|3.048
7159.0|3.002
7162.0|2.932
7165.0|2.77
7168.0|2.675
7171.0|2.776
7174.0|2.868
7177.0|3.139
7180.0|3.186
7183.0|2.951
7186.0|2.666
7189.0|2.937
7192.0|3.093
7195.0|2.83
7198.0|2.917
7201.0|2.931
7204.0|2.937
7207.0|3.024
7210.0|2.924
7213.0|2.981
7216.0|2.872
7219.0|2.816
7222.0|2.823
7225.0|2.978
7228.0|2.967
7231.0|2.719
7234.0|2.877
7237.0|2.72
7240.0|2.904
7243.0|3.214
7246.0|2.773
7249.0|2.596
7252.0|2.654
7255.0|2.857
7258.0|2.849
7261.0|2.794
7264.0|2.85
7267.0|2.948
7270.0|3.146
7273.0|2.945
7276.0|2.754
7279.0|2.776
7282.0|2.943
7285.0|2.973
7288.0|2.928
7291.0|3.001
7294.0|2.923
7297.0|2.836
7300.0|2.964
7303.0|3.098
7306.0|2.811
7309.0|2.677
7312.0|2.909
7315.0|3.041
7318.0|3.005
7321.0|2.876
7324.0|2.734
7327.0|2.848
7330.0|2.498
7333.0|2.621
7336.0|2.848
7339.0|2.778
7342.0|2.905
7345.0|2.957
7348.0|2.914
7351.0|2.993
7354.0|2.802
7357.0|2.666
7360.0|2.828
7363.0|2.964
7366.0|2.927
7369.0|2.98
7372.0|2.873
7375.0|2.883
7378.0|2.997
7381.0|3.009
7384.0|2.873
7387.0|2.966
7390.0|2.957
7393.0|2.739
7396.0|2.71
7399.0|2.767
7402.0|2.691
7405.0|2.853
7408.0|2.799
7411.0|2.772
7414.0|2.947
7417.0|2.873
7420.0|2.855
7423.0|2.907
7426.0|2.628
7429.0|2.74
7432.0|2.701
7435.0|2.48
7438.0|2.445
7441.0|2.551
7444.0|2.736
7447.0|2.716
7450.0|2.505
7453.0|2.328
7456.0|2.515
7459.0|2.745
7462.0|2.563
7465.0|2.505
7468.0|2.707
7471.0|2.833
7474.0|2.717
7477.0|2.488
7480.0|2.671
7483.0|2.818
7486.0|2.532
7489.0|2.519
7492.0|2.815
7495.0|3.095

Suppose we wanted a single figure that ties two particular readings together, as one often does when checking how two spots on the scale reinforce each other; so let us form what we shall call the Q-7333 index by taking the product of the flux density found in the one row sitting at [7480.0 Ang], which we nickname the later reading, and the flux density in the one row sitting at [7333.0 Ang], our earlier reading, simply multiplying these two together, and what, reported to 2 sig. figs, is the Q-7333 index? 7.0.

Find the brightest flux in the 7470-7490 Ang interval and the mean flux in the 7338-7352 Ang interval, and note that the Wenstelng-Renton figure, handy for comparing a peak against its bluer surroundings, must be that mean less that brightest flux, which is 0.08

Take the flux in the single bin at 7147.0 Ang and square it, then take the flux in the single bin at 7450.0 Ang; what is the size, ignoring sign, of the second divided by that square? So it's 0.287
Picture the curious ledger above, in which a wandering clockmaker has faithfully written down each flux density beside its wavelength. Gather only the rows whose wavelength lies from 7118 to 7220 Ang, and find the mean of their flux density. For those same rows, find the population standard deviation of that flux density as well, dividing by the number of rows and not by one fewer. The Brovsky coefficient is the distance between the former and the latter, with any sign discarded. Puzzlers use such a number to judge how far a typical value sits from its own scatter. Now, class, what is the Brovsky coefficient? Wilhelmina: 2.79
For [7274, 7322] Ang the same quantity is 2.80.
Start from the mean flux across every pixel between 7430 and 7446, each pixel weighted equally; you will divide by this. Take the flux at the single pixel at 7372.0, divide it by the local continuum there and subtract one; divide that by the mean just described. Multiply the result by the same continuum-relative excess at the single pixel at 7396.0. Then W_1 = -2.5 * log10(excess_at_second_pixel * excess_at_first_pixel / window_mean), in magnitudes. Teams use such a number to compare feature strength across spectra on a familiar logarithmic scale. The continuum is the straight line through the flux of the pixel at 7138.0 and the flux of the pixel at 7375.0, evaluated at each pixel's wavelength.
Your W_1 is 10.3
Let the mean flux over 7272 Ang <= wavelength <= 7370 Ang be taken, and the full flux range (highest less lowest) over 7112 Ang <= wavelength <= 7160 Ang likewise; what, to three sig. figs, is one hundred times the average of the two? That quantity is 163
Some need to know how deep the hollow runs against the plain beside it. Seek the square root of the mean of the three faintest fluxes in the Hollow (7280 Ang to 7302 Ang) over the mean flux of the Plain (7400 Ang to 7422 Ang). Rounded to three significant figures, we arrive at 1.01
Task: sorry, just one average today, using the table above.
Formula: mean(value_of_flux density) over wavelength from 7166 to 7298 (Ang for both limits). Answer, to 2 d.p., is 2.89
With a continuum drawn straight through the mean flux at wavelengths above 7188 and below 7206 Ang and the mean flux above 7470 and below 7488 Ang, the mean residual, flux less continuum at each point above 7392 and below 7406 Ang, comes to 0.00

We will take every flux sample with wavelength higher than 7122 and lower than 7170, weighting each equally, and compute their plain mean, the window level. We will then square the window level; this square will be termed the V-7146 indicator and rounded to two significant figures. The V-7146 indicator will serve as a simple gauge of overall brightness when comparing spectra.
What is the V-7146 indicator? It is 8.5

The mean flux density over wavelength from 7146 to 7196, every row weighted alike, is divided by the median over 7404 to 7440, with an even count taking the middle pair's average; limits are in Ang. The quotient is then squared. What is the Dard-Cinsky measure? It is 1.11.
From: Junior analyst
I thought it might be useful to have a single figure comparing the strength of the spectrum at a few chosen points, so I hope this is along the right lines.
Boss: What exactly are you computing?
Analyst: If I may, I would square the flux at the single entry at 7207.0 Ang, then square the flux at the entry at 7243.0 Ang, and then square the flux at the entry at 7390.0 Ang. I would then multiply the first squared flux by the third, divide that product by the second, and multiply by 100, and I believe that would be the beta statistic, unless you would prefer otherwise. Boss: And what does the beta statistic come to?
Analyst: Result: 774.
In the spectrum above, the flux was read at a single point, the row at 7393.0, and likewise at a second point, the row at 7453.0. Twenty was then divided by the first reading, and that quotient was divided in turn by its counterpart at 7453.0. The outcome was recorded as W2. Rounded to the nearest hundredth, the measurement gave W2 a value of 3.14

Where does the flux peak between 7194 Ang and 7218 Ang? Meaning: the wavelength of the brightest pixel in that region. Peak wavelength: 7207.0 Ang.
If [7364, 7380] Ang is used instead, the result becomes 7378.0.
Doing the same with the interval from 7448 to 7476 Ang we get 7471.0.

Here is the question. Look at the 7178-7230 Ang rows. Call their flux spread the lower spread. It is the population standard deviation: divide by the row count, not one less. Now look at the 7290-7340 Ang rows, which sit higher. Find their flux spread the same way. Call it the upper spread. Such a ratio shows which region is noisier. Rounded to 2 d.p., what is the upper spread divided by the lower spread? 1.35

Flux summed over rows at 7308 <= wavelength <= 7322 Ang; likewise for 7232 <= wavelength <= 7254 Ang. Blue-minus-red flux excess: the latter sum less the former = 5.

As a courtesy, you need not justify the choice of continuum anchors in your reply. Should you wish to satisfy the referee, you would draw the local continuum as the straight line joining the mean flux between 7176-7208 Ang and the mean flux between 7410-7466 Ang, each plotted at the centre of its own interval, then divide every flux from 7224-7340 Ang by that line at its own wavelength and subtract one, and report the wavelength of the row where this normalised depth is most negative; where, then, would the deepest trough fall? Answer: 7330.0 Ang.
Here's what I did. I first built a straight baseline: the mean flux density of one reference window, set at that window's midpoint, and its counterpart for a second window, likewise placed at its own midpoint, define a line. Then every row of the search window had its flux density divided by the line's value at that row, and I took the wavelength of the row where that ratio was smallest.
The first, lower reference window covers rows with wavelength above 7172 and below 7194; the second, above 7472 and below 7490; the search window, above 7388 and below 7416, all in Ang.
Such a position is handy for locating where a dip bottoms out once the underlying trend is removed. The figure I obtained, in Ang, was 7402.0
